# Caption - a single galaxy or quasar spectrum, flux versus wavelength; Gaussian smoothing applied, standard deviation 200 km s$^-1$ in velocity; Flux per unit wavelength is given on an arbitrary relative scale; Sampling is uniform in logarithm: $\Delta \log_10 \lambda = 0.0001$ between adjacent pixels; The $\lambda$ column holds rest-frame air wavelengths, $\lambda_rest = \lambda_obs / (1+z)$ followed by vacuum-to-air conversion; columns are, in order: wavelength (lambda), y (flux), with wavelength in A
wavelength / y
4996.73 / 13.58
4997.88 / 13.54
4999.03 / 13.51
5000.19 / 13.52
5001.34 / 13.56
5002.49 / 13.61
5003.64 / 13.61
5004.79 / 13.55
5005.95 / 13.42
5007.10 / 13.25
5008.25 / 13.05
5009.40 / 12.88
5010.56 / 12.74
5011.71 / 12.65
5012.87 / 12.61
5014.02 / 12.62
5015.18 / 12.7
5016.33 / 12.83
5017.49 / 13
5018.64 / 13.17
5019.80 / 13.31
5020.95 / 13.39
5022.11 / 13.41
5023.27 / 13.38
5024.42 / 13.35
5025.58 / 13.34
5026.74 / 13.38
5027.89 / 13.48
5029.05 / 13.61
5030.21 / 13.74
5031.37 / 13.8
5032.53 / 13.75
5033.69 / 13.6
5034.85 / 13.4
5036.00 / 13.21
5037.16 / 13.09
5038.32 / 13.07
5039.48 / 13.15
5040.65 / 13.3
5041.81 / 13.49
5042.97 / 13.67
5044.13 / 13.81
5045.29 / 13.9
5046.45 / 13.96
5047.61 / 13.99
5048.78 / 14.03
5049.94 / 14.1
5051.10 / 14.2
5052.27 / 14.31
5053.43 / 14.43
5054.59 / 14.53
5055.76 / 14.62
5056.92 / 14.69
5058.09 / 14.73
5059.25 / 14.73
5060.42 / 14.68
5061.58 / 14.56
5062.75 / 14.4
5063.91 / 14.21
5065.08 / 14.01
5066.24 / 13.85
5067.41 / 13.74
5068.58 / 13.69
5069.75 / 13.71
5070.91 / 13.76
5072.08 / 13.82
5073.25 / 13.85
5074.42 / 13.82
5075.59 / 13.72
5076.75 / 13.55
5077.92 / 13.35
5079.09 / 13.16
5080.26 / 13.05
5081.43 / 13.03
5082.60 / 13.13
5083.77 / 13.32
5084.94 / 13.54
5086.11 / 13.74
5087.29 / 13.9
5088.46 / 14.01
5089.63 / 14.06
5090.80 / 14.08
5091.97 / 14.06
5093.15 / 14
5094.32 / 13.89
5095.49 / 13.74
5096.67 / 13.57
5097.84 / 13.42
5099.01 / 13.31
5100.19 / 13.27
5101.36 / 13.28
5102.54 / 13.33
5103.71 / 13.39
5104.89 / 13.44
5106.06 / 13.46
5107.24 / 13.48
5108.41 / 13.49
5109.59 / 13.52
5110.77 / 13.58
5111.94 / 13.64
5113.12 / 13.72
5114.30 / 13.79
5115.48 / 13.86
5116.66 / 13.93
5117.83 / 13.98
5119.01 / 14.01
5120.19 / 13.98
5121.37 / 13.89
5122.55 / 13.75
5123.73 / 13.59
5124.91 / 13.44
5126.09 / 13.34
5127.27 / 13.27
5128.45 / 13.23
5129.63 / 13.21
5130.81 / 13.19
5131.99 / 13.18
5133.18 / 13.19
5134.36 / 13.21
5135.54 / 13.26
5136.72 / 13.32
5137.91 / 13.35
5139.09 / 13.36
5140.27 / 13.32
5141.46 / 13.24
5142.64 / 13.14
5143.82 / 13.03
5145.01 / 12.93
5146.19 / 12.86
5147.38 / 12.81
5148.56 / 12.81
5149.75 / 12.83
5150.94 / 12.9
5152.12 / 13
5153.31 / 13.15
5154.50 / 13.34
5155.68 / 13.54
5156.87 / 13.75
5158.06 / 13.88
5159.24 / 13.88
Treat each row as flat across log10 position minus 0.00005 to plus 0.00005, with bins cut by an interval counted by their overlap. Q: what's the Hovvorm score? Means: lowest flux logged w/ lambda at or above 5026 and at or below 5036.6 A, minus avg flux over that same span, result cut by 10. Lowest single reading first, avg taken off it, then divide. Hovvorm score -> -0.034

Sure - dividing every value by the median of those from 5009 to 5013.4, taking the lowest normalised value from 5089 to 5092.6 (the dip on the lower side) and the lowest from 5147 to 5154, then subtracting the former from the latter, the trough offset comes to -0.10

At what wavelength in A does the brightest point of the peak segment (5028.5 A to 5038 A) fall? 5031.37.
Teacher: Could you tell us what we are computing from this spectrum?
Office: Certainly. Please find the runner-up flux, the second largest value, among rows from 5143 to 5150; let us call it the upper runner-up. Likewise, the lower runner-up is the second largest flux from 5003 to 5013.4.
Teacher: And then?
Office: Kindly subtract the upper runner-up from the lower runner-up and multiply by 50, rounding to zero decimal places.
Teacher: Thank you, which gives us 31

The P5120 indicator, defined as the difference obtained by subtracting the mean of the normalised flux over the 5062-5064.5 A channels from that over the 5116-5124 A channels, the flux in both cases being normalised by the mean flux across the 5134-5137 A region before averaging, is -0.03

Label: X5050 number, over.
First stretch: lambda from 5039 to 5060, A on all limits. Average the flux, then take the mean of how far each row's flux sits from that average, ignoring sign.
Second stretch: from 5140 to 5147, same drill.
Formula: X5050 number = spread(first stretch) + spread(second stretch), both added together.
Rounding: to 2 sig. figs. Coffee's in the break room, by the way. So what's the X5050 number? 0.54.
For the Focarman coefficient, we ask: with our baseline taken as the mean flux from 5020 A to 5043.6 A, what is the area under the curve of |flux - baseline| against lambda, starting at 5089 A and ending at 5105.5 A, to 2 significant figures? 4.7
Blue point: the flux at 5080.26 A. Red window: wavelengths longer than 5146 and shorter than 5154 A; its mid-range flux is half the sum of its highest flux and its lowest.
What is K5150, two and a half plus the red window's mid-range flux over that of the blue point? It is 3.495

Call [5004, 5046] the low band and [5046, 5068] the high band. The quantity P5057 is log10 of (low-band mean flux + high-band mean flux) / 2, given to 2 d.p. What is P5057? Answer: 1.14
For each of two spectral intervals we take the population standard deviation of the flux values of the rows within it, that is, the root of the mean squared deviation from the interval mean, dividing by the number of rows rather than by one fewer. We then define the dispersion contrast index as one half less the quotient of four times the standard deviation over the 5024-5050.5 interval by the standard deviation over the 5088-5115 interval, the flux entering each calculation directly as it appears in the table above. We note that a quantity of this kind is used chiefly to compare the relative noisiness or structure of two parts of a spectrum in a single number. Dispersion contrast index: -4.1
